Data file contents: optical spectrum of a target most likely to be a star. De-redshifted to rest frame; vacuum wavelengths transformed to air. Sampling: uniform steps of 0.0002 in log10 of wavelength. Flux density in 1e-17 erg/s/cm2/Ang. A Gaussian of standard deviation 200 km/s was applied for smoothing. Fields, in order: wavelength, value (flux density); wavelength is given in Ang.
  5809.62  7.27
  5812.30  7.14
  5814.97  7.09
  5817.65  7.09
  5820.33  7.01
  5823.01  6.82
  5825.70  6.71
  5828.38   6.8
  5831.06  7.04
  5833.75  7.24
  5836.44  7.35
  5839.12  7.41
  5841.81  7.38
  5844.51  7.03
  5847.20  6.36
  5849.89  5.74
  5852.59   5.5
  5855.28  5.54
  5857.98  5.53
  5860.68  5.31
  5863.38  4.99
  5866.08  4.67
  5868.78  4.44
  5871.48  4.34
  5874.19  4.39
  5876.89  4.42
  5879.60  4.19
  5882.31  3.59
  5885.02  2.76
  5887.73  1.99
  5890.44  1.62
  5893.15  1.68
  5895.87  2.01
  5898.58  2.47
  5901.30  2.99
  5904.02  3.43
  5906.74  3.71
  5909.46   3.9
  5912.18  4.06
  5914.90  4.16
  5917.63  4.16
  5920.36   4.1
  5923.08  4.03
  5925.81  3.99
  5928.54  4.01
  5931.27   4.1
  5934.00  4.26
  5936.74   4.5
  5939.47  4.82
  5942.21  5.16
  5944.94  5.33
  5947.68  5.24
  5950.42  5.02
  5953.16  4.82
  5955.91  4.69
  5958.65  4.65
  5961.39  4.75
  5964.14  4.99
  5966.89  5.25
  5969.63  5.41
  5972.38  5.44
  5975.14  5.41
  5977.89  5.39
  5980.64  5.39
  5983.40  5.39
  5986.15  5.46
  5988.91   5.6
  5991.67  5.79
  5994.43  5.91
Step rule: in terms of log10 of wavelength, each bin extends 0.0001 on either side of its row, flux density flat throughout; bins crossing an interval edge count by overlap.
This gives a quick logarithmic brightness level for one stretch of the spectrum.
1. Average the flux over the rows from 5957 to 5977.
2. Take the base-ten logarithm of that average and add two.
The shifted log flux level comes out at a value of 2.71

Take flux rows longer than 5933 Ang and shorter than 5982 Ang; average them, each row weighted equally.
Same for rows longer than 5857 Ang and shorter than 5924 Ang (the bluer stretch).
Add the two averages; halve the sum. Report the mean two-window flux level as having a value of 4.37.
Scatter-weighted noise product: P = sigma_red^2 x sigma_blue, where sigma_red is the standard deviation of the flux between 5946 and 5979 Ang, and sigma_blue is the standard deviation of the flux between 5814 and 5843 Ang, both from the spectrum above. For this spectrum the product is 0.02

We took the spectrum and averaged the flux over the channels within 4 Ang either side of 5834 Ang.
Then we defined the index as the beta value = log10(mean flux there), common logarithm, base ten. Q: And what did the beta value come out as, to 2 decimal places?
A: 0.86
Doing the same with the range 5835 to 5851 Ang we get 0.84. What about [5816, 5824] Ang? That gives 0.84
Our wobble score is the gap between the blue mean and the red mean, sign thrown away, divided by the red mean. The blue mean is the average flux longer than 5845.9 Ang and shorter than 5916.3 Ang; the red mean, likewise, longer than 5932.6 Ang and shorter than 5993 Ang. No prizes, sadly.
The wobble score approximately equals 0.22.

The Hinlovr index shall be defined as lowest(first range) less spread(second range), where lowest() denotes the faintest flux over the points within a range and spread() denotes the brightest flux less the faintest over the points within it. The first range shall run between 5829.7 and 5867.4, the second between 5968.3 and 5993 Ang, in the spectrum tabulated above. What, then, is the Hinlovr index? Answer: 4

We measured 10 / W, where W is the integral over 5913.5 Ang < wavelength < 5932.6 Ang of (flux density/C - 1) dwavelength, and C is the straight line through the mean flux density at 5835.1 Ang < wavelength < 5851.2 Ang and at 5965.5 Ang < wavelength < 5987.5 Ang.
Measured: -1.6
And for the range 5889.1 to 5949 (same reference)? -0.5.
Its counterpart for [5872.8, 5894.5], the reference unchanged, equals -0.9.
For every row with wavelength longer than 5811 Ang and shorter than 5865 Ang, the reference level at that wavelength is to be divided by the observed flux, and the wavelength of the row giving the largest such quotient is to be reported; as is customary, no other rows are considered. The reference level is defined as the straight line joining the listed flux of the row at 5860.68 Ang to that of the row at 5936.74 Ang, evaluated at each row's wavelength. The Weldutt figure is 5863.38 Ang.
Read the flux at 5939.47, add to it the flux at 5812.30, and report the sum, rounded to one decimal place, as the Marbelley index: 12.0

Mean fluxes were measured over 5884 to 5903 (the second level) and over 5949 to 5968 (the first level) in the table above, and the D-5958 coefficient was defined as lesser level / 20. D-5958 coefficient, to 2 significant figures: 0.11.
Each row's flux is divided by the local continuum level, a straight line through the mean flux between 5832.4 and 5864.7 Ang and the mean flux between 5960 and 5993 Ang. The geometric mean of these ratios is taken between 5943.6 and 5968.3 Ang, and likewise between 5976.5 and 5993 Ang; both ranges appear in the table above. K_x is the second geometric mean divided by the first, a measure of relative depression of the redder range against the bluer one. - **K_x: 1.2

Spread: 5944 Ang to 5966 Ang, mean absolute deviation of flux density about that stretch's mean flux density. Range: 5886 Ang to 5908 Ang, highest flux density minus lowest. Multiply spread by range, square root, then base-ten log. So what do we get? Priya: -0.18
